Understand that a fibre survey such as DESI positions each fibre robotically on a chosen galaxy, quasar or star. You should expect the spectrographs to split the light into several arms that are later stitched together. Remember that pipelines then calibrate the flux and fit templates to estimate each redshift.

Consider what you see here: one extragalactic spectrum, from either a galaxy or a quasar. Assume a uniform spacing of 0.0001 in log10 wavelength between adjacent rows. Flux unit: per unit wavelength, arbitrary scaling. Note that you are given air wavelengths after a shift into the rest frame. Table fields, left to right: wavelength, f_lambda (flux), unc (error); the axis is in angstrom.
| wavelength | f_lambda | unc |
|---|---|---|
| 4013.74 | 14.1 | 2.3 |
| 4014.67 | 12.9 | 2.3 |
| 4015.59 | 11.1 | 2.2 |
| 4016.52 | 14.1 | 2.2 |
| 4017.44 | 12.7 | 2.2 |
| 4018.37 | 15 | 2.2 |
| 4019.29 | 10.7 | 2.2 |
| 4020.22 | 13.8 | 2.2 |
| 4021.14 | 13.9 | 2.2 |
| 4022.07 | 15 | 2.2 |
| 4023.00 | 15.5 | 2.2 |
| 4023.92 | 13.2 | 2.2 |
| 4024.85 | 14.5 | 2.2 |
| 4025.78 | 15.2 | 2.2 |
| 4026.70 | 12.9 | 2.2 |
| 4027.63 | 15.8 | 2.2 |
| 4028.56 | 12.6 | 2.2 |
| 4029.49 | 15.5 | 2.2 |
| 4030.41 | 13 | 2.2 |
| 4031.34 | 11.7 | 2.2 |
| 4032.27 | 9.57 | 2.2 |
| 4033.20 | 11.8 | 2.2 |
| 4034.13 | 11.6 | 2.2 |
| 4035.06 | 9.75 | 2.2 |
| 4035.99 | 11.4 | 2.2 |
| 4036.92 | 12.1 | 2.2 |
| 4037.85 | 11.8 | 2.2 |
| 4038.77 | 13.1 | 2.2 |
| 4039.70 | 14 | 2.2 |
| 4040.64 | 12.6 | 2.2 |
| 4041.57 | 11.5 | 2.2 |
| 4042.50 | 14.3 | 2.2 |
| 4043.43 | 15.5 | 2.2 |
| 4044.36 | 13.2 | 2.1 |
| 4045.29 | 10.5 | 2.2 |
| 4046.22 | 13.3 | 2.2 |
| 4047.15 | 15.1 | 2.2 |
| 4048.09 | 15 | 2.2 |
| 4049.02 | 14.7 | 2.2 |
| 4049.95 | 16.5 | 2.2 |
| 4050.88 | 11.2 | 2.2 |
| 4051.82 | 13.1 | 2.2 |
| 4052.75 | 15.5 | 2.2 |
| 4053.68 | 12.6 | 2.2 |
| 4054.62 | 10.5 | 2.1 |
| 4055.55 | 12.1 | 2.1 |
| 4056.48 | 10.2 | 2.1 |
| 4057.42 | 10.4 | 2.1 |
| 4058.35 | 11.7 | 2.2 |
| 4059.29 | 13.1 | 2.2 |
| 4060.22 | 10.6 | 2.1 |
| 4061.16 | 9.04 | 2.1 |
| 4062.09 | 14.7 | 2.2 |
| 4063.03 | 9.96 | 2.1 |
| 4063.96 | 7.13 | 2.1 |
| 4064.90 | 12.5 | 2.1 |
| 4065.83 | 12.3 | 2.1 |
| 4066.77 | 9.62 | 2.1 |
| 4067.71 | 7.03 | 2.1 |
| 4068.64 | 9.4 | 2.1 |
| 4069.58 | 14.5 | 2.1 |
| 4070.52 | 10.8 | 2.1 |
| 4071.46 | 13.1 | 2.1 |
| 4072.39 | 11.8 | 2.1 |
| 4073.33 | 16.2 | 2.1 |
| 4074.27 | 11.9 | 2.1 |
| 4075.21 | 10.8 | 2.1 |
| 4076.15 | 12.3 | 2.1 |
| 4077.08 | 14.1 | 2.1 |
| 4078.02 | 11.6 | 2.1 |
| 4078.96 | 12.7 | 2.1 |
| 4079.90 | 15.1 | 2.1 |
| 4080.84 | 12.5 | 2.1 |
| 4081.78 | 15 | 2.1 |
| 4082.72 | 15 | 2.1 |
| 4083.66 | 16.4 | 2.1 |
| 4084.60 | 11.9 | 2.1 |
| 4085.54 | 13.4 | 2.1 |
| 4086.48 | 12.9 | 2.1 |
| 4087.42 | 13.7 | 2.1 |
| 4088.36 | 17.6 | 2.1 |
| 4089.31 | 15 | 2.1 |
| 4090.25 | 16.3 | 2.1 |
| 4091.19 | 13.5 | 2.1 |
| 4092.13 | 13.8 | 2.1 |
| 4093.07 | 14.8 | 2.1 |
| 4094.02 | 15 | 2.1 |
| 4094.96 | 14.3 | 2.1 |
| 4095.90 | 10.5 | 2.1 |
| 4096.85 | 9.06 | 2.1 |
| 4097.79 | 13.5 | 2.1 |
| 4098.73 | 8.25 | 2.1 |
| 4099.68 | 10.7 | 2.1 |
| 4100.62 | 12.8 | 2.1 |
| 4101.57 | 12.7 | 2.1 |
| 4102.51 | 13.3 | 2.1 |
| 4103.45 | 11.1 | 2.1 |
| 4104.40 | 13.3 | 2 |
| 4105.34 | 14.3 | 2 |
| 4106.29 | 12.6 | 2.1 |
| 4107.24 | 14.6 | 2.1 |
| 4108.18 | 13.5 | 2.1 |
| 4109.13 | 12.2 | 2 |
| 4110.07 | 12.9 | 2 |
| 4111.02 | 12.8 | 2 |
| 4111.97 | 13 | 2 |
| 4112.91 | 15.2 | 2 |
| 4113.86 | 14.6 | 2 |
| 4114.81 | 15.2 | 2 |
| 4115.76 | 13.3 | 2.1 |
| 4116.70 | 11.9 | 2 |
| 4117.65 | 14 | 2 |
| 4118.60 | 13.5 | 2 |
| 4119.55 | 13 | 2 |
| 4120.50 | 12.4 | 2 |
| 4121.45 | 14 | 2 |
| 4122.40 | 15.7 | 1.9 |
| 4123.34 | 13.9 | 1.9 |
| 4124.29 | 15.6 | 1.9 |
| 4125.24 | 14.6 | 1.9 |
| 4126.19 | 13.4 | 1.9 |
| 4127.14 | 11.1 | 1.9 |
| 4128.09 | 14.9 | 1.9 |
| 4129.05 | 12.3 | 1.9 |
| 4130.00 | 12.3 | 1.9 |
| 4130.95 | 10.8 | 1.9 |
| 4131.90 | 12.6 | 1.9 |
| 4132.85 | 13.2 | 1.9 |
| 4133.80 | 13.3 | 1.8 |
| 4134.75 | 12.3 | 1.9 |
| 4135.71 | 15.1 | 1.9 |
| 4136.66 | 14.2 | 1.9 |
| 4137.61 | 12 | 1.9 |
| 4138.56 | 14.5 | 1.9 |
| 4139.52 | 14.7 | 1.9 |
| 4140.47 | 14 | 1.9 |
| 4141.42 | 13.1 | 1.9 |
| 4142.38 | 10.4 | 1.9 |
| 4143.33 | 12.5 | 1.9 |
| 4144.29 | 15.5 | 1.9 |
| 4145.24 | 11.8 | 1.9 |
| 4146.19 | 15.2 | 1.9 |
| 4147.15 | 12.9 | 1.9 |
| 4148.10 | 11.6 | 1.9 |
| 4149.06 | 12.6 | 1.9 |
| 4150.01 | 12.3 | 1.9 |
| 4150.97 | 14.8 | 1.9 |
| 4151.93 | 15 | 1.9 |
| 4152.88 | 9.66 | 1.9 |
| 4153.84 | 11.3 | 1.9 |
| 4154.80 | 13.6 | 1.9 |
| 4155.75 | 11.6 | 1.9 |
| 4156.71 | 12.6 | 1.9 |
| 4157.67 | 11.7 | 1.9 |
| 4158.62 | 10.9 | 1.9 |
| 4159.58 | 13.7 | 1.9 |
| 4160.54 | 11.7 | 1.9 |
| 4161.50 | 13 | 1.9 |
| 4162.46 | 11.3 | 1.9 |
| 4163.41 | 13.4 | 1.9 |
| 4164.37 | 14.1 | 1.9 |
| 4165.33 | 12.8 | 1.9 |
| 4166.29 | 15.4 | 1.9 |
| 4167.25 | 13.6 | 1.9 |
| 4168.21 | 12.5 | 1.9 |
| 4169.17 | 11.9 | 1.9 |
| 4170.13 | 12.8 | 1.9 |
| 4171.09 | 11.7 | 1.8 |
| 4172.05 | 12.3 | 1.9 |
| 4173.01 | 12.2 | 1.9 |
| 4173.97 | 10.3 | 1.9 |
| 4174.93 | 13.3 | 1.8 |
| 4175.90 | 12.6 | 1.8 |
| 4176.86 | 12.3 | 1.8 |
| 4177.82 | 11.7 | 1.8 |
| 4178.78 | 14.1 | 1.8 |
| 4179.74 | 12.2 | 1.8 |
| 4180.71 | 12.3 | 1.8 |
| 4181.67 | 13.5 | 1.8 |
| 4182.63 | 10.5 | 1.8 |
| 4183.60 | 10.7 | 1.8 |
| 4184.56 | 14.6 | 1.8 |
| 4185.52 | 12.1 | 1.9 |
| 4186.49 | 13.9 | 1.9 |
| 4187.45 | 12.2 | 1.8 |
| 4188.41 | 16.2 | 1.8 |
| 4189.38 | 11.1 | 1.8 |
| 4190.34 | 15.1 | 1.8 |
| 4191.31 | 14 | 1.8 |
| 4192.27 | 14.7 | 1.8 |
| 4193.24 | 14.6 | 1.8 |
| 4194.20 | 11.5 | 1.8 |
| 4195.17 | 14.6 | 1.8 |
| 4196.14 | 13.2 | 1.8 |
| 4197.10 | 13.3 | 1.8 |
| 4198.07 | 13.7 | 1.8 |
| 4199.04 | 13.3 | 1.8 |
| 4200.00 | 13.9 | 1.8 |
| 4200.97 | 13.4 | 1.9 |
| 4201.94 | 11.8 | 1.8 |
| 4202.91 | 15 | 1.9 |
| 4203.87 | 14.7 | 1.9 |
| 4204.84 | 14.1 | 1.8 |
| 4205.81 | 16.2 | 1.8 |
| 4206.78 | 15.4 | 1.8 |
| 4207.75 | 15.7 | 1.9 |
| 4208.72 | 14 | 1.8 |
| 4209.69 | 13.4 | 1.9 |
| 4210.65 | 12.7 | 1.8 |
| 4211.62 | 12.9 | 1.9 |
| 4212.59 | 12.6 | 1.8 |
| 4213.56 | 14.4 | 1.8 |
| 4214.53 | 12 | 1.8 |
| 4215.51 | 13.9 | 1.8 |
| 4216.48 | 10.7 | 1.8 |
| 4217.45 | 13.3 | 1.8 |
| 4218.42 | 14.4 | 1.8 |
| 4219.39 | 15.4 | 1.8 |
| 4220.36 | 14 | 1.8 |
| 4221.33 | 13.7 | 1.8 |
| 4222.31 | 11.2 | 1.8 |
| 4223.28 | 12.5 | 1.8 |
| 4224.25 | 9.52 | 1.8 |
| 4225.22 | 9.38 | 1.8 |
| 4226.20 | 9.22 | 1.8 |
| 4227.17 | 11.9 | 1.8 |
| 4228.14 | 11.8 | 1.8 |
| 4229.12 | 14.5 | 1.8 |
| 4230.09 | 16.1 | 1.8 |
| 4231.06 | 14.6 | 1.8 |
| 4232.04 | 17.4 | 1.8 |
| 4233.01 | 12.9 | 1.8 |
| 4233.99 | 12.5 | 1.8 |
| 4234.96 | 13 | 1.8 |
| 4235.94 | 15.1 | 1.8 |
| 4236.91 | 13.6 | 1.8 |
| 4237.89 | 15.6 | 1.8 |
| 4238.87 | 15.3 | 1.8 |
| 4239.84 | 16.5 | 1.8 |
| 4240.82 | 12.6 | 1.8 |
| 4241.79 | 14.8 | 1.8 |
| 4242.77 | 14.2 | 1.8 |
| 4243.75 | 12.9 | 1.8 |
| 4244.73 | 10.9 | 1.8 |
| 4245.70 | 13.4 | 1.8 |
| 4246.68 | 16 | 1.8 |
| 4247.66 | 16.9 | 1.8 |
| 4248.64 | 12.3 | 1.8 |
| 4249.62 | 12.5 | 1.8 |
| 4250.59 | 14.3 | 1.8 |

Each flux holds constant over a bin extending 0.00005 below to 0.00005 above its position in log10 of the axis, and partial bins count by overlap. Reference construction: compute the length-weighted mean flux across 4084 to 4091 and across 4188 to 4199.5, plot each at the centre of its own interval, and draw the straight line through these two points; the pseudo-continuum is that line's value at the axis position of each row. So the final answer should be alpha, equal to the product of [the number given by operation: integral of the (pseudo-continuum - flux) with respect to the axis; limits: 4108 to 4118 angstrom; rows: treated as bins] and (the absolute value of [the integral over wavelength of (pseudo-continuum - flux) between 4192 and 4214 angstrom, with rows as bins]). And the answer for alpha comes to 28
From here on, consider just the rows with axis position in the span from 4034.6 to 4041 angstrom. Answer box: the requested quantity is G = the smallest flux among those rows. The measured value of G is 9.75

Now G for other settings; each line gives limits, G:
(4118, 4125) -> 12.4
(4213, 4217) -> 10.7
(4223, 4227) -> 9.22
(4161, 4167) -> 11.3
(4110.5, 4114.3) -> 12.8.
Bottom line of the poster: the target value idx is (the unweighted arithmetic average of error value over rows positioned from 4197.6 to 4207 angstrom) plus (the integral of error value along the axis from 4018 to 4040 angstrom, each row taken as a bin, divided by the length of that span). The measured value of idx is 4.03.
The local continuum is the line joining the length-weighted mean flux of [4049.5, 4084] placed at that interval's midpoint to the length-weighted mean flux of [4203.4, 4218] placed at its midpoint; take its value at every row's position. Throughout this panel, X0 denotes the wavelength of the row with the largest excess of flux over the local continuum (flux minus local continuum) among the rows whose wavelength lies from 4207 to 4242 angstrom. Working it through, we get 4232.04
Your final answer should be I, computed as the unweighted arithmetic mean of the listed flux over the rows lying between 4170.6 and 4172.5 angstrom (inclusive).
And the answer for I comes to 12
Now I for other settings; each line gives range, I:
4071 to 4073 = 12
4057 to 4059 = 11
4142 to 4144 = 11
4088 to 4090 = 16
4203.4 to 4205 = 14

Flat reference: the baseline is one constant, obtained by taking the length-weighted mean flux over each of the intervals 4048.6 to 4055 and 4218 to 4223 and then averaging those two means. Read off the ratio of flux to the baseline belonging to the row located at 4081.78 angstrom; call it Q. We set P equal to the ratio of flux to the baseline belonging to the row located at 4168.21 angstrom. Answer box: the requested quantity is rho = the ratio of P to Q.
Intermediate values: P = 0.92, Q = 1.11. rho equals 0.8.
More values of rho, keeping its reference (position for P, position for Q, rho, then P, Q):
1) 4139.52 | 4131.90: 1.2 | 1.08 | 0.93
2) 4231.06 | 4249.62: 1.2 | 1.08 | 0.92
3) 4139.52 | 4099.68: 1.4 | 1.08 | 0.79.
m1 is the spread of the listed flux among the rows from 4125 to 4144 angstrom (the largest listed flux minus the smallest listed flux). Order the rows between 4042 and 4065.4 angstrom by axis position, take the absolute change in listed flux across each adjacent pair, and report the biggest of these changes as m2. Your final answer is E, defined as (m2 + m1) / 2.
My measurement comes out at 5.2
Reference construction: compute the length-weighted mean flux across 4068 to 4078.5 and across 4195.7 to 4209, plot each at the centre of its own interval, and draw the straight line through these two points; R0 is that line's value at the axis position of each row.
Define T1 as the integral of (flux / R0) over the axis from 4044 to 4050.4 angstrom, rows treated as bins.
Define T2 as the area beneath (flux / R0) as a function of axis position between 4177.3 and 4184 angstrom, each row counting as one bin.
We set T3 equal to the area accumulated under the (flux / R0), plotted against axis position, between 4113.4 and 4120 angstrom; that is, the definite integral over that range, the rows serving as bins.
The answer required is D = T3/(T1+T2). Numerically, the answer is 0.519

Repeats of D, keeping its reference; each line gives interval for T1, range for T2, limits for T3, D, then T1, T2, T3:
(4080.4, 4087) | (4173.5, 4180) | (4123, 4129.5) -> 0.516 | 7.35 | 5.8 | 6.8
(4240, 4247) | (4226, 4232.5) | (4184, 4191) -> 0.539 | 6.49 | 6.2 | 6.8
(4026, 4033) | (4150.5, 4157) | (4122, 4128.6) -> 0.514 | 7.80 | 6.1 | 7.2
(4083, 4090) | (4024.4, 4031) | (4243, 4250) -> 0.400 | 8.11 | 8.0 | 6.5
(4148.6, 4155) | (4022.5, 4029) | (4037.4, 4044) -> 0.527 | 6.06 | 7.9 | 7.4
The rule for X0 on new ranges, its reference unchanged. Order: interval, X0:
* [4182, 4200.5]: 4188.41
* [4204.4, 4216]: 4205.81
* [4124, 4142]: 4124.29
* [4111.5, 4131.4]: 4122.40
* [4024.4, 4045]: 4027.63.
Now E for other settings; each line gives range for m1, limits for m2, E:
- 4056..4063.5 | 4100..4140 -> 4.7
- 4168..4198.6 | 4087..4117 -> 5.6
